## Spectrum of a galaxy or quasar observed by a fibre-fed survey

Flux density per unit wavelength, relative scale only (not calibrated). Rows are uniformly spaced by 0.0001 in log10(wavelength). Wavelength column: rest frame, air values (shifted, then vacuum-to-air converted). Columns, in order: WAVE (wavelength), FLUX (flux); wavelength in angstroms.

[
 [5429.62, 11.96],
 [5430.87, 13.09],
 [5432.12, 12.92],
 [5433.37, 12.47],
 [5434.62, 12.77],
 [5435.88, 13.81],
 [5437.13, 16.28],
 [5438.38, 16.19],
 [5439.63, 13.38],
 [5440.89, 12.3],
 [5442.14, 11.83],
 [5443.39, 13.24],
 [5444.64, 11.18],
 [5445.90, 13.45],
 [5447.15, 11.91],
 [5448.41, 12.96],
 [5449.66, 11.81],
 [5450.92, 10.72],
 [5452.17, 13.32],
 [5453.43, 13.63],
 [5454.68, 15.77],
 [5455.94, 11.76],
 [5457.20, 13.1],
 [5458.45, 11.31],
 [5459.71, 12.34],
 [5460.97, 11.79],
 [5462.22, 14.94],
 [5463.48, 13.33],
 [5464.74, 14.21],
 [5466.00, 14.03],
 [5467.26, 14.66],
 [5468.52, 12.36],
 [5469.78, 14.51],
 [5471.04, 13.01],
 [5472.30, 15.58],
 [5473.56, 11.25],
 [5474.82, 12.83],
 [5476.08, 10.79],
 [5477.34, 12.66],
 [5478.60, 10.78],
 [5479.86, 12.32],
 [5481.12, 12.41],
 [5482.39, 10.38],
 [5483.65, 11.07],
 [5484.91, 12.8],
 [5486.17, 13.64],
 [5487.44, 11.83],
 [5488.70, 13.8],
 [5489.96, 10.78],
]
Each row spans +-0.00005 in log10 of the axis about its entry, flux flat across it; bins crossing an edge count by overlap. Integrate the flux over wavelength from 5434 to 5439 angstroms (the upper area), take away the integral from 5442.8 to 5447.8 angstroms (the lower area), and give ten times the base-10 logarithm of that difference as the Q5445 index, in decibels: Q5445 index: 11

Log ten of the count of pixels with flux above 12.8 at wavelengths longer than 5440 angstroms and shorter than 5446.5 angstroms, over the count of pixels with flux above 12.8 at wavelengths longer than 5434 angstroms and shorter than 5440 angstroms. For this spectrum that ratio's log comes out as -0.3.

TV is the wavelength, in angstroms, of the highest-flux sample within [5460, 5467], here 5462.22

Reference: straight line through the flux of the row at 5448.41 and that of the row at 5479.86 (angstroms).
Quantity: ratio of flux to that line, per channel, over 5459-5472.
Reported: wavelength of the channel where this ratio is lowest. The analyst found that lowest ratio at 5460.97 angstroms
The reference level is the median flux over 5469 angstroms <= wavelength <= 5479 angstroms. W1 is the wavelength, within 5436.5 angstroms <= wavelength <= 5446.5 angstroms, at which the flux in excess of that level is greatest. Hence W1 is 5437.13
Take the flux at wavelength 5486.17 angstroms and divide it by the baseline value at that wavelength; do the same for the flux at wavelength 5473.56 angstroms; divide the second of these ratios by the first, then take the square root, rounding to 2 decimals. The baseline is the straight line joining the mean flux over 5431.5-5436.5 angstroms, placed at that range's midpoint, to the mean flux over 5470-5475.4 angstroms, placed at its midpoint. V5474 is 0.91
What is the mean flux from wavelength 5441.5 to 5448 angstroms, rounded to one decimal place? 12.3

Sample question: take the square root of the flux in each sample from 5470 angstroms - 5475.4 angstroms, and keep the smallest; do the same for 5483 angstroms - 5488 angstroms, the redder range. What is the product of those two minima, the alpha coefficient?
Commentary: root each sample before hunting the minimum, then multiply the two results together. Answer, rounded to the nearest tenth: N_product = 11.2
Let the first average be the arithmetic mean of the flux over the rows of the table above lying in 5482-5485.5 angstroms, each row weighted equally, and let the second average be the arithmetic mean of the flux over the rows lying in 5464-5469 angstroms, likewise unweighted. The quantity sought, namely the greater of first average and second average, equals 13.8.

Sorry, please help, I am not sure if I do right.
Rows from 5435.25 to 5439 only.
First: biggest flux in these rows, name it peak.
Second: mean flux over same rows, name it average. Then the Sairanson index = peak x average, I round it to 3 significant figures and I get 251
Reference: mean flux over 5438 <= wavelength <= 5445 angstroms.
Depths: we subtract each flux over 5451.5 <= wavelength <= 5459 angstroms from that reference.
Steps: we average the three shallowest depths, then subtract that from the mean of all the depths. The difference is 1.09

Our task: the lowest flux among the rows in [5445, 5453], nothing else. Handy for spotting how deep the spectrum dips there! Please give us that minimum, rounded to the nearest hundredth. 10.72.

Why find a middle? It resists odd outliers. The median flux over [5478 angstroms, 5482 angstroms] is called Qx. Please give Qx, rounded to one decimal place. 12.3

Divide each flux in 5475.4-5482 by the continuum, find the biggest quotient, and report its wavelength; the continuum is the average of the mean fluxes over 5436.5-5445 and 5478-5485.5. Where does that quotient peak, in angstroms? 5477.34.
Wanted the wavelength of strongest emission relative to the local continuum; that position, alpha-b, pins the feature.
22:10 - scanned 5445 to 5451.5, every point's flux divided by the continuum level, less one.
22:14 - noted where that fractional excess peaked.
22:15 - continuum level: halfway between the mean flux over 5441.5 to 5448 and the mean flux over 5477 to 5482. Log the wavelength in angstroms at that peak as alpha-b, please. 5445.90 angstroms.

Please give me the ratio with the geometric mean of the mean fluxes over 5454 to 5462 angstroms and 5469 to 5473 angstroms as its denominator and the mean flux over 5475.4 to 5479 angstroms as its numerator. 0.85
